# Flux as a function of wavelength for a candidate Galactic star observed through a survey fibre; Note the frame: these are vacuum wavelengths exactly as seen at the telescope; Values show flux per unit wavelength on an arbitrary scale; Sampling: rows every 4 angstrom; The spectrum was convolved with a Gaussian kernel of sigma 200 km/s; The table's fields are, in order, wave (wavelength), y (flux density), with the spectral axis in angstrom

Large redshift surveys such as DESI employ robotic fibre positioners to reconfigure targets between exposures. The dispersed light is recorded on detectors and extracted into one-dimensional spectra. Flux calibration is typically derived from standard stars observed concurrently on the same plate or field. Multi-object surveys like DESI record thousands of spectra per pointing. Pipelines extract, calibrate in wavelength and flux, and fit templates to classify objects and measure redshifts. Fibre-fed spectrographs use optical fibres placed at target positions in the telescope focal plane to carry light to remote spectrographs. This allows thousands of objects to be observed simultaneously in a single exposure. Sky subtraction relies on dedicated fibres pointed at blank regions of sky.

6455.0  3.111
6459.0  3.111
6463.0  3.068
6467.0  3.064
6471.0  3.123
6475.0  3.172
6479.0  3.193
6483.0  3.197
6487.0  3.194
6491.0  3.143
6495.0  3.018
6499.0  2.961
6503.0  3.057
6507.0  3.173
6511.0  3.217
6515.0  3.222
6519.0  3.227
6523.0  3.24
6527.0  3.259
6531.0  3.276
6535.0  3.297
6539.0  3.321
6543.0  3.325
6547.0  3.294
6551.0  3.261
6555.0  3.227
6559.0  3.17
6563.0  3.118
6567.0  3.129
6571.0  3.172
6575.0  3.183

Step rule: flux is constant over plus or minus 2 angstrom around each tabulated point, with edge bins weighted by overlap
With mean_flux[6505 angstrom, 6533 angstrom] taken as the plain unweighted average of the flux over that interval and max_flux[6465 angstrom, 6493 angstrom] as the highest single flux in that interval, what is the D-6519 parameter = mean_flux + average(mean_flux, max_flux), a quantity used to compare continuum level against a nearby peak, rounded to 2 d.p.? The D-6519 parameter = 6.44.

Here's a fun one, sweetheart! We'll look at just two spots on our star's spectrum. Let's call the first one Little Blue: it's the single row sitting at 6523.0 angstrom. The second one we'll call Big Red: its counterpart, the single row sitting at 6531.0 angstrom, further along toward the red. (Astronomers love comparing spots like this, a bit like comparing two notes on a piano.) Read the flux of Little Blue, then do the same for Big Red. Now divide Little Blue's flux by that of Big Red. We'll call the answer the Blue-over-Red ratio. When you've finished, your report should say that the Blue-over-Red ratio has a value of 0.989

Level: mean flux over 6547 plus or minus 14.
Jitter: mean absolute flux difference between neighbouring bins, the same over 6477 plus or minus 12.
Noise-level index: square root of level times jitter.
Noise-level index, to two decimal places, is 0.30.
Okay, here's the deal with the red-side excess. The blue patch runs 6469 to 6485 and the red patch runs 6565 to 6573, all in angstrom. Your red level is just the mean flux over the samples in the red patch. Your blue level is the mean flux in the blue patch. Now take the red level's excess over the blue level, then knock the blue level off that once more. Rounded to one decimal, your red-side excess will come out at -3.2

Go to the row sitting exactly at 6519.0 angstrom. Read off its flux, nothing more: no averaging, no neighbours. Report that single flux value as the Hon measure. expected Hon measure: 3.227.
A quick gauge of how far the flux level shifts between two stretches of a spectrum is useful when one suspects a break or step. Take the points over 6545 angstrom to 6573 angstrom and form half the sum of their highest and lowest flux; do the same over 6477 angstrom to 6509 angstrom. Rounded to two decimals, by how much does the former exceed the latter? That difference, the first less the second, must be 0.13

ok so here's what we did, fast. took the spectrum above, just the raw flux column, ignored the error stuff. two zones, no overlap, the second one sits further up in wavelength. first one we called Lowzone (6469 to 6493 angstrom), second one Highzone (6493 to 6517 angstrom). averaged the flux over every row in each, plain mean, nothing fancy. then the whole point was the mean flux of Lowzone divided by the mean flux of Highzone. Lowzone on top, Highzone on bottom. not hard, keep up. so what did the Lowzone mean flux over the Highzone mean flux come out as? 1.02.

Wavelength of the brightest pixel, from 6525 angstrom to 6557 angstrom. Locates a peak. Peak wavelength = 6543.0 angstrom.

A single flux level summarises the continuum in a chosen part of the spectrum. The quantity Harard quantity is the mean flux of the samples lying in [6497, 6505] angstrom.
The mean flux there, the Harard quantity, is 3.01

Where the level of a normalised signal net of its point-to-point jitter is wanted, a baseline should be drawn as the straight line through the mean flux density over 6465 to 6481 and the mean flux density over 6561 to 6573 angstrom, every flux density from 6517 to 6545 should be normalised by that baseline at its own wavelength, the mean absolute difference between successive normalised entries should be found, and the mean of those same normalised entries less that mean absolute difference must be 1.039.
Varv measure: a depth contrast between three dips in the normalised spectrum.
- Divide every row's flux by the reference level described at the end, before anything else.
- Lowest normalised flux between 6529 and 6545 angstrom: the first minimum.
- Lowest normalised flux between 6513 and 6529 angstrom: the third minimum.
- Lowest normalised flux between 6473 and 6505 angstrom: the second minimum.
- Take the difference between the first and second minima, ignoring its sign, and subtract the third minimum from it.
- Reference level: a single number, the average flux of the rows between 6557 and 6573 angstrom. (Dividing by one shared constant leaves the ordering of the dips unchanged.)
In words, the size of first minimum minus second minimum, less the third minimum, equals -0.92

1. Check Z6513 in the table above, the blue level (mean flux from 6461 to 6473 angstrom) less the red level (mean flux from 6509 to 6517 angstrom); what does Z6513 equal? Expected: -0.13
